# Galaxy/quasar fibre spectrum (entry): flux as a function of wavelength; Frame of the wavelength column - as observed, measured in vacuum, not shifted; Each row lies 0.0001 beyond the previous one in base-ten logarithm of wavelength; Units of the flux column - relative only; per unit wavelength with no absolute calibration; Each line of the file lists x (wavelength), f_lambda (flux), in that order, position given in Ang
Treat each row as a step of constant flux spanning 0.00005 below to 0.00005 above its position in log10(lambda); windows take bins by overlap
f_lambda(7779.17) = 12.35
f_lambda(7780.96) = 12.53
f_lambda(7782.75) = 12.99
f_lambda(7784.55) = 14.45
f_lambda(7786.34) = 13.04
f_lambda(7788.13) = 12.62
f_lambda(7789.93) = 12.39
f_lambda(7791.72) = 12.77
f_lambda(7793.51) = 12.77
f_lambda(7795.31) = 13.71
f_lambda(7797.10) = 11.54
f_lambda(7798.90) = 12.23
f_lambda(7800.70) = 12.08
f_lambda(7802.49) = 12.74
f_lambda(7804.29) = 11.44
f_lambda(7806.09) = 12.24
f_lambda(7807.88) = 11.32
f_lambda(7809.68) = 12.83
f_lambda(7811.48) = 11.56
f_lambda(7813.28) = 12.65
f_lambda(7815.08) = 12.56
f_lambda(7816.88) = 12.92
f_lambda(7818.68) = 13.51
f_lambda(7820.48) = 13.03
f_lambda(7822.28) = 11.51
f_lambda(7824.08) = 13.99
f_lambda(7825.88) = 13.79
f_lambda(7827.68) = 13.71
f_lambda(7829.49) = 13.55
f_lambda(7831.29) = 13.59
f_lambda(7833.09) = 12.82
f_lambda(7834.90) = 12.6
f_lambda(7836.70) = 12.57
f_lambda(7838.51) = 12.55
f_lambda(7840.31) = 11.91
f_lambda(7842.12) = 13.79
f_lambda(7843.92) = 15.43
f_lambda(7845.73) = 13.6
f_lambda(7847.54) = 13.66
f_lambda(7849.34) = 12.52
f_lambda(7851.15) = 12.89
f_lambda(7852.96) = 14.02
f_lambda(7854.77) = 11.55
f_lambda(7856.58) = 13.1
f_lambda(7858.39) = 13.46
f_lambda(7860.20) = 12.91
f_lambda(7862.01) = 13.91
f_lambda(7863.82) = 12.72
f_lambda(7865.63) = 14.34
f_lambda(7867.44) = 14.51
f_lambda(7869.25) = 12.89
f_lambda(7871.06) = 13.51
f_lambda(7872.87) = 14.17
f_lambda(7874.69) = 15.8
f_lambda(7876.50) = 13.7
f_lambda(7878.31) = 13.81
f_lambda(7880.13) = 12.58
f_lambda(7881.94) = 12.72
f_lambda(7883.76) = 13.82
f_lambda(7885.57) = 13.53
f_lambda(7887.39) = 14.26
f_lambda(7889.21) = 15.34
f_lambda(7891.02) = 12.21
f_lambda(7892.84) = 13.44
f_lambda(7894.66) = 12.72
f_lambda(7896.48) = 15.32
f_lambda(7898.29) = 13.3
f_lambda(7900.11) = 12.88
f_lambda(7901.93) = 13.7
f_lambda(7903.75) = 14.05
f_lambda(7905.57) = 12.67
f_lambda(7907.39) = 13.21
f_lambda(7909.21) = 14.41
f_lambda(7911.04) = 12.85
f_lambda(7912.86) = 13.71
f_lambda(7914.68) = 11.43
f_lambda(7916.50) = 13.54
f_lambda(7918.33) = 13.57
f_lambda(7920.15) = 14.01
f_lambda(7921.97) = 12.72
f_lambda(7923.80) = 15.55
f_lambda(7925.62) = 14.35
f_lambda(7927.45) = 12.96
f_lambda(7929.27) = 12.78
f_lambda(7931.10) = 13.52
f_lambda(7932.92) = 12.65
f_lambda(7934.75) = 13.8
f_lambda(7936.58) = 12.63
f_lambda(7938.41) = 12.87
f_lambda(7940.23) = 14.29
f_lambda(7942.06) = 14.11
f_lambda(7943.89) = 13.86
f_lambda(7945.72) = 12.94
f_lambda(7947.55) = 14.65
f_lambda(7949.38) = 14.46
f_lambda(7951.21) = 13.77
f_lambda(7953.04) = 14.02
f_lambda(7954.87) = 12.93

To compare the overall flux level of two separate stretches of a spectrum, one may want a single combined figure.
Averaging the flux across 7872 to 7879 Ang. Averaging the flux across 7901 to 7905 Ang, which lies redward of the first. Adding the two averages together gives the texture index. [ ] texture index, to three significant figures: 28.2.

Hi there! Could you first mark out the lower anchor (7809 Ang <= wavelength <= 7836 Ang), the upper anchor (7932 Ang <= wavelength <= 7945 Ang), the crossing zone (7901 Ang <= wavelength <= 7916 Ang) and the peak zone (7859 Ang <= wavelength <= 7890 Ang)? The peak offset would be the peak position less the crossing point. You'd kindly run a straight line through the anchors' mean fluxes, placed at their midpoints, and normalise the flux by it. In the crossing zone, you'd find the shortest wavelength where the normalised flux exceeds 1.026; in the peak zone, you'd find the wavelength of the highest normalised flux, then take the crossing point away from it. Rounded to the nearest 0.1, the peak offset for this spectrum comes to -27.2 Ang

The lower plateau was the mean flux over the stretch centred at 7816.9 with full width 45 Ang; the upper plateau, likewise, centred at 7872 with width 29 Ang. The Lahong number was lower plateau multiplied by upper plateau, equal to 173.1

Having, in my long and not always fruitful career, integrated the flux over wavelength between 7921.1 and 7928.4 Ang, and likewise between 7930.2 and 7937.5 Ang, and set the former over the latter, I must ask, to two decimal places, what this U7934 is 1.06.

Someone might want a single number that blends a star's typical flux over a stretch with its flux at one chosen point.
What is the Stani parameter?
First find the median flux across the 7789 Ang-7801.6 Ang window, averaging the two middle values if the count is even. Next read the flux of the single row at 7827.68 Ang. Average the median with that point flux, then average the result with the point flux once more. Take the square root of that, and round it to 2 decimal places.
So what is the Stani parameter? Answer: 3.66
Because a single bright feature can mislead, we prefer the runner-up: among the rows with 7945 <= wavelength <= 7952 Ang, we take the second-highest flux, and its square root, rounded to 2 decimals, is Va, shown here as 3.80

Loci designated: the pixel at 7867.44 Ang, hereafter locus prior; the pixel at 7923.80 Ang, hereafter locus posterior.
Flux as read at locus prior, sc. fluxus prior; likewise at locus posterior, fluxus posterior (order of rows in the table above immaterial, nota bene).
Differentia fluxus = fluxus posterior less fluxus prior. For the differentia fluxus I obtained 1.04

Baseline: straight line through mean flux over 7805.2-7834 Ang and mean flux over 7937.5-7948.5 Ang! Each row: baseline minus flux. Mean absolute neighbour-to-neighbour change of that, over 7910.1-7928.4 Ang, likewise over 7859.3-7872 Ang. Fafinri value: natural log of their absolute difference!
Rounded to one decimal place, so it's -1.1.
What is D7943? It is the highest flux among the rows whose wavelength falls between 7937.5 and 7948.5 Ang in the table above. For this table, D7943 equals 14.65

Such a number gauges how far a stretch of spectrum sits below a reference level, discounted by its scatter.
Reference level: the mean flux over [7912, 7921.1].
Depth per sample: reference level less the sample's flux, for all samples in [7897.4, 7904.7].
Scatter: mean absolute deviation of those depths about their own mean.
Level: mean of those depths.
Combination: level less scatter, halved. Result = -0.31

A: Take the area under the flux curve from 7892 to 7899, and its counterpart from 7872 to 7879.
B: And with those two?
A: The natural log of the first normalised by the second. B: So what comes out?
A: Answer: -0.05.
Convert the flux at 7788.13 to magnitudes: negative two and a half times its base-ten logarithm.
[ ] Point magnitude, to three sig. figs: -2.75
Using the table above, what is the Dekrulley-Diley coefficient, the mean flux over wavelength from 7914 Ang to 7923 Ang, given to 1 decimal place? 13.1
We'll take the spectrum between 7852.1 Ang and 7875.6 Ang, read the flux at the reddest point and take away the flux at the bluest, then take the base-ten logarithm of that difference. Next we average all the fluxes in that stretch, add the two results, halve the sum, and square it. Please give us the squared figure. 48.0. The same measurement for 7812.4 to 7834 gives 38.2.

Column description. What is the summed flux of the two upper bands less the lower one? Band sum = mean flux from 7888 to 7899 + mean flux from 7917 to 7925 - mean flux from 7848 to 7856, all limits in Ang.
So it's 14.9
